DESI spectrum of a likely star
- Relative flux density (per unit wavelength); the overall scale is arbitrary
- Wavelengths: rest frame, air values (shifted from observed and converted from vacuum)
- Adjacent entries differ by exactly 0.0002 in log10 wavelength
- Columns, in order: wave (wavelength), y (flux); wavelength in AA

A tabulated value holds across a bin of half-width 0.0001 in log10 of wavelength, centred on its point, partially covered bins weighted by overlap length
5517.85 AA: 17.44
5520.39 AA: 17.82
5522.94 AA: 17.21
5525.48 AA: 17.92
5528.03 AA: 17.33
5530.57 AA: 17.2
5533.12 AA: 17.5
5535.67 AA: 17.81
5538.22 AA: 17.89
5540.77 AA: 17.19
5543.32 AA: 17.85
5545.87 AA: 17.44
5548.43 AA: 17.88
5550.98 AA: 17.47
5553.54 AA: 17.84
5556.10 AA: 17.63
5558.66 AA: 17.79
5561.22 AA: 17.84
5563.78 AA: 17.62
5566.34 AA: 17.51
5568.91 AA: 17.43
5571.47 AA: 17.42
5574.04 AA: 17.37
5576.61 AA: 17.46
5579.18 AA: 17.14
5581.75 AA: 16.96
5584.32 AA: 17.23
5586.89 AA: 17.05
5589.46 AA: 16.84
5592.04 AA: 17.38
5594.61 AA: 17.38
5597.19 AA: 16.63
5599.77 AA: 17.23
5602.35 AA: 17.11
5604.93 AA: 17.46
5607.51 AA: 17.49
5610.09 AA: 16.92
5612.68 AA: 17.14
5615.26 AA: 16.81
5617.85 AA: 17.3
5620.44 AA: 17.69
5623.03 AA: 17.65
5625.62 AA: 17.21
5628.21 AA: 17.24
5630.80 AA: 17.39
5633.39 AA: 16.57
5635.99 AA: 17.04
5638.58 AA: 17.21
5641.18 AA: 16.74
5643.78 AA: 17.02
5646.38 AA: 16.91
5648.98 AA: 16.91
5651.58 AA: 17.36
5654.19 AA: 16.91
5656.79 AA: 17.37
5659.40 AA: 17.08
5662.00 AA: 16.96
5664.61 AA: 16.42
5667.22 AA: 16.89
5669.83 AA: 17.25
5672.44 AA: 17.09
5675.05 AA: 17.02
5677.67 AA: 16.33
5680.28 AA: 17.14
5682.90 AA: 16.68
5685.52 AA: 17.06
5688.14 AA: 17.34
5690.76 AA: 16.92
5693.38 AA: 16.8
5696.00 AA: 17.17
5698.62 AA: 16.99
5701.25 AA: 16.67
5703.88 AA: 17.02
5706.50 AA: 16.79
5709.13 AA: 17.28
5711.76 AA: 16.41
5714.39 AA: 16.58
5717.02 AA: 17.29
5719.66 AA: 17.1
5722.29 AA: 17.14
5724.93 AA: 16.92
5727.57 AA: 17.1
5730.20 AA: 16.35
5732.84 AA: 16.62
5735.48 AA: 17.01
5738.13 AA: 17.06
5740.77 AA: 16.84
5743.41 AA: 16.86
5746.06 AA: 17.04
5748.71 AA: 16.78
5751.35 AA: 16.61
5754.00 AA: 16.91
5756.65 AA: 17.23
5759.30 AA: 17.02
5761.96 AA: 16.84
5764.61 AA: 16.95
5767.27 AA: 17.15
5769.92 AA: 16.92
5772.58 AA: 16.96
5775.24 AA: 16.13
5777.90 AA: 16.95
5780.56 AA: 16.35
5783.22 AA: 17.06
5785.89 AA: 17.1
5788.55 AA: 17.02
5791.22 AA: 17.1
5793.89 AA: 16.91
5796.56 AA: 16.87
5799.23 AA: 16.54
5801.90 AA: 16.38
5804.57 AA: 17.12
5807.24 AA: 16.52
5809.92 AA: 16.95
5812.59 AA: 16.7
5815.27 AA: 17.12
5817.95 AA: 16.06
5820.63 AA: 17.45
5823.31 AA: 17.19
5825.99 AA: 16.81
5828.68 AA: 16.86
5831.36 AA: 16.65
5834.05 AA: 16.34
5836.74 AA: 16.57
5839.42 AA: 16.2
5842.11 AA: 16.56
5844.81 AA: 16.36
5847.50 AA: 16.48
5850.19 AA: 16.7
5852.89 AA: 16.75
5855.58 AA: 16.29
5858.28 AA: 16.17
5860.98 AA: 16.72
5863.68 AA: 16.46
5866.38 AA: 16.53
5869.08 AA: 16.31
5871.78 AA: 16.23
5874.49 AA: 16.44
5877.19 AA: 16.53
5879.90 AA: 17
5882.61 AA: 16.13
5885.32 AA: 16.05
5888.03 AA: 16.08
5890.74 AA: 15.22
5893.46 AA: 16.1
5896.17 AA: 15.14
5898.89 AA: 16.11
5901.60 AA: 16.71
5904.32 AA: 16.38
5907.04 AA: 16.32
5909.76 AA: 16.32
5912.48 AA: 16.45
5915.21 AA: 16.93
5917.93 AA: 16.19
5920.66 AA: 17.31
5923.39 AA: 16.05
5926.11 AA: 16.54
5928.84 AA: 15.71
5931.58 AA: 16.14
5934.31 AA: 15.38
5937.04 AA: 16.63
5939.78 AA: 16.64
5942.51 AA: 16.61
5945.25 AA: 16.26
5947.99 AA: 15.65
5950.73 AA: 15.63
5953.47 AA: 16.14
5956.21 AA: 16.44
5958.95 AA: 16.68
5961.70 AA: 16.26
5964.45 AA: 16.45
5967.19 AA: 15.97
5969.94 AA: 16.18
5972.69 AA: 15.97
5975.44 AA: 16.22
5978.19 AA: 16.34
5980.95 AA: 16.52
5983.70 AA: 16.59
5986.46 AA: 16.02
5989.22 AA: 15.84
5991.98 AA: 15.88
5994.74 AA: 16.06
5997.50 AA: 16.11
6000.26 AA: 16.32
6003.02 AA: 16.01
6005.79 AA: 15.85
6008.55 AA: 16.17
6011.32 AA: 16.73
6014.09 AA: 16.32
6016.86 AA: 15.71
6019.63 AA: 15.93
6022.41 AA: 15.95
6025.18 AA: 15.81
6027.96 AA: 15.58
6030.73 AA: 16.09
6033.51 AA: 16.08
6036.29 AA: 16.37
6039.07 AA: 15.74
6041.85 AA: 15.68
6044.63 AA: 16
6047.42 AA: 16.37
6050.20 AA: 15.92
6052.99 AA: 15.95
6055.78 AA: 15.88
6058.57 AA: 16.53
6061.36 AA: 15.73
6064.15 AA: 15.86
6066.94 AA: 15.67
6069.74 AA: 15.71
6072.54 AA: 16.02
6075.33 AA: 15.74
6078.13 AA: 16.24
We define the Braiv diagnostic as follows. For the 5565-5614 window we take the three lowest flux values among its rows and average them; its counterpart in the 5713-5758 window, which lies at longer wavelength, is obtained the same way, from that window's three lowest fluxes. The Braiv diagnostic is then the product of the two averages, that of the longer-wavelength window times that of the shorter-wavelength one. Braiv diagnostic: 277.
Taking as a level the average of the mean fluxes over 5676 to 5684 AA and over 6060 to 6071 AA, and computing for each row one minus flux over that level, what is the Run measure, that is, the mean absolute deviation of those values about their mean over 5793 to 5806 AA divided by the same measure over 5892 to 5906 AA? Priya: 0.64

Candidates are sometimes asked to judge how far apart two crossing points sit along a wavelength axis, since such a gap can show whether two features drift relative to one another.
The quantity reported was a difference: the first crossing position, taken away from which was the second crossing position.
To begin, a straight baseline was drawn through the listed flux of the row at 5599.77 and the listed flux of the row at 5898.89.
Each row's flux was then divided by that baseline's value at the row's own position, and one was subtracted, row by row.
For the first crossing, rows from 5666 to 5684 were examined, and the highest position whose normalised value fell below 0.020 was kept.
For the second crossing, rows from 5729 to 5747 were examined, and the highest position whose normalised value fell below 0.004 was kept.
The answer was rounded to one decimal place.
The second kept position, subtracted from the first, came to -49.9 AA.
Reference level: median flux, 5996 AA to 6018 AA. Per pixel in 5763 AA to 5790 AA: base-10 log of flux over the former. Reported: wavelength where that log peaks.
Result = 5767.27 AA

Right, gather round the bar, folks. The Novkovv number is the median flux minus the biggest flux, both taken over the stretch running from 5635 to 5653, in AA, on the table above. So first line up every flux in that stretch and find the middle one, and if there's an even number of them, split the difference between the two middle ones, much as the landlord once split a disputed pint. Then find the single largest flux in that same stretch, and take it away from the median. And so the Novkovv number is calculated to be -0.34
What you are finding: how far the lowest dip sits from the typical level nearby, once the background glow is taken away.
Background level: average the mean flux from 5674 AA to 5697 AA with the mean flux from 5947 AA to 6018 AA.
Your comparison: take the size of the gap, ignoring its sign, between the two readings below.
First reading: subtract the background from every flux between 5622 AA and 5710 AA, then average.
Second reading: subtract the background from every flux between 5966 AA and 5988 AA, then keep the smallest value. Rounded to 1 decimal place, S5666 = 1.0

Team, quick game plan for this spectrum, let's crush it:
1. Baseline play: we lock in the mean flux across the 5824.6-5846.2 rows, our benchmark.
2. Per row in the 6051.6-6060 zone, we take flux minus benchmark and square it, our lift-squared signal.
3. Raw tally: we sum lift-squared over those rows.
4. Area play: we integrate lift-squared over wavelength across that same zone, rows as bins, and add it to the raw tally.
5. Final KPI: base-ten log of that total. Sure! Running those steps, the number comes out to 0.48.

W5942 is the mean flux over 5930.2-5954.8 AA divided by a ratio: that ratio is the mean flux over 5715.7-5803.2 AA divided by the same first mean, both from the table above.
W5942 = 15.39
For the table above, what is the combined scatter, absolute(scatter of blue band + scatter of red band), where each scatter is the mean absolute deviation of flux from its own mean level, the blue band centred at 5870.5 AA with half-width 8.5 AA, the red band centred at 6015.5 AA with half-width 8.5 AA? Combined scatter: 0.37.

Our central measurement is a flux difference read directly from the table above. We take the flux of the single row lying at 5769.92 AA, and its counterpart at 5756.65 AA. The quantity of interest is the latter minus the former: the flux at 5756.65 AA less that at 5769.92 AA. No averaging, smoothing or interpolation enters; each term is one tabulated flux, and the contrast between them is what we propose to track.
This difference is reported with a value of 0.3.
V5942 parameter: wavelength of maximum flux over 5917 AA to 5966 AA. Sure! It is 5920.66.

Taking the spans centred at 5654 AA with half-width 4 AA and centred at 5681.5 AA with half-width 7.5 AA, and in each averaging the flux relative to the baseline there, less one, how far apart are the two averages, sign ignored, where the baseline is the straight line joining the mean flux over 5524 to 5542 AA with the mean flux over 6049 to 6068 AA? 0.012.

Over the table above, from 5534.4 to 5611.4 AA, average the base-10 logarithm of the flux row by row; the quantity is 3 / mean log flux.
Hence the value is 2.42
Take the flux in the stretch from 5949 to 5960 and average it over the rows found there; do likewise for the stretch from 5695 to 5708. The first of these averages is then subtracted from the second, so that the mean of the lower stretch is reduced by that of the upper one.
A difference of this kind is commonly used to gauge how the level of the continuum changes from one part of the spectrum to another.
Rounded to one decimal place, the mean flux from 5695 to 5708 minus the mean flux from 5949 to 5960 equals 0.7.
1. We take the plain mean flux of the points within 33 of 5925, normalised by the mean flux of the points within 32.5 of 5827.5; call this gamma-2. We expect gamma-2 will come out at 0.975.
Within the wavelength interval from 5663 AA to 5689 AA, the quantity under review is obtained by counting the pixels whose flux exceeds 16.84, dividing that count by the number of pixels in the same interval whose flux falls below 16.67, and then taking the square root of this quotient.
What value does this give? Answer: 1.9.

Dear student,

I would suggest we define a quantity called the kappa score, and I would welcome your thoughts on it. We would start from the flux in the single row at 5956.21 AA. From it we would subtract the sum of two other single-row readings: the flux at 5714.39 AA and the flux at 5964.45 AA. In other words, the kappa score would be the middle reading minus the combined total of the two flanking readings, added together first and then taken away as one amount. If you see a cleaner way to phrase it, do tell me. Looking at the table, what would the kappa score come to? -16.6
